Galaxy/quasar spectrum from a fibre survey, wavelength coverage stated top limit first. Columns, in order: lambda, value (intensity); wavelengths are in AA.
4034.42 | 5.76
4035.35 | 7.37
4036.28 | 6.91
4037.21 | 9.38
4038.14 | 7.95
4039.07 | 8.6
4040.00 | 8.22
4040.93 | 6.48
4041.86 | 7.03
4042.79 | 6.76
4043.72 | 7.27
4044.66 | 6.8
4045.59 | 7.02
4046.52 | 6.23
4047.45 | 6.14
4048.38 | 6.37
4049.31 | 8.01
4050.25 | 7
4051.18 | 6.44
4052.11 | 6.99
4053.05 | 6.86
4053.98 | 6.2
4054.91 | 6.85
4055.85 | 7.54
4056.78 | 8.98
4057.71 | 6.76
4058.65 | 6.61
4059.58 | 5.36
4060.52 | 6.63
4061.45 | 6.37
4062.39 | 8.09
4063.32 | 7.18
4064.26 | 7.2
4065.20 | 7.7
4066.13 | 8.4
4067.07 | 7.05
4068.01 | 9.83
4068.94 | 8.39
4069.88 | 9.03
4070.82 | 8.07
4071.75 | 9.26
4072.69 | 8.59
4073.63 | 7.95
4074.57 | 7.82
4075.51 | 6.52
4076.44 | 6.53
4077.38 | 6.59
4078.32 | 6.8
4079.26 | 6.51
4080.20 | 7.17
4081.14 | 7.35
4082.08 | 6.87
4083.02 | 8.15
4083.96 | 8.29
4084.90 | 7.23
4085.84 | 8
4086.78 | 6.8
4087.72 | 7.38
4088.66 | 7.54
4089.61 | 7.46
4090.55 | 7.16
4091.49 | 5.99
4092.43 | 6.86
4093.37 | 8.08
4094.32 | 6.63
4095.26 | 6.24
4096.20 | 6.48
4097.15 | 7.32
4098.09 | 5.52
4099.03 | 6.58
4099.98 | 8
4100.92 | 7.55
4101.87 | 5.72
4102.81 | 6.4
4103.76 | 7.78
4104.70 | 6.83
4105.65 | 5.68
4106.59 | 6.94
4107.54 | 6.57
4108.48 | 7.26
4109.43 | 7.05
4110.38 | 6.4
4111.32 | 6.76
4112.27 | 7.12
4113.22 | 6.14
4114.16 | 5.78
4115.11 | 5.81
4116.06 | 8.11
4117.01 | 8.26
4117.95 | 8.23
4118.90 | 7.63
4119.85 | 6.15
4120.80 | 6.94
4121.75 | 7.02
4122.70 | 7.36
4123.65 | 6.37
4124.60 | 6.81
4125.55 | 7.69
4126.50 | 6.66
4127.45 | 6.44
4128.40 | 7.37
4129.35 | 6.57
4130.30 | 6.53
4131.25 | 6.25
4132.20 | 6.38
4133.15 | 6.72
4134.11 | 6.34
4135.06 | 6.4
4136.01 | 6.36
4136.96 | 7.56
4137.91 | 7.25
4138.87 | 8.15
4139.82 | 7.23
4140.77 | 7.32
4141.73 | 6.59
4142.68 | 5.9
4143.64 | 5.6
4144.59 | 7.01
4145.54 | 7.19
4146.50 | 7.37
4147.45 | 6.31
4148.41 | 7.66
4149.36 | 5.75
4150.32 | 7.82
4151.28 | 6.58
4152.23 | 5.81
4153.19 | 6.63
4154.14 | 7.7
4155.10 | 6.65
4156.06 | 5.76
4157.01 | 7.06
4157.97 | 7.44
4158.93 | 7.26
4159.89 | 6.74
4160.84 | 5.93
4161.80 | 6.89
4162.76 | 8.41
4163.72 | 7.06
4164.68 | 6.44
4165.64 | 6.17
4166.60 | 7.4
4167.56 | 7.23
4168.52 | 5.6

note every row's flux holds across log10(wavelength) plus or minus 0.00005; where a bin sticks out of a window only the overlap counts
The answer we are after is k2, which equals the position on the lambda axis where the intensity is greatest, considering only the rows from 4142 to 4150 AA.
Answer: 4148.41 AA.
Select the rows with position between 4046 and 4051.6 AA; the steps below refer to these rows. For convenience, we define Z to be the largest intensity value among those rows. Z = 8.01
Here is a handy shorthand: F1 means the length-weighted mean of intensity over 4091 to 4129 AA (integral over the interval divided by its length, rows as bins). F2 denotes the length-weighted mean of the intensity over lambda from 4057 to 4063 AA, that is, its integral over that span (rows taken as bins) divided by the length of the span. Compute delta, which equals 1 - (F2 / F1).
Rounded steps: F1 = 6.86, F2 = 6.75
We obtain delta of 0.02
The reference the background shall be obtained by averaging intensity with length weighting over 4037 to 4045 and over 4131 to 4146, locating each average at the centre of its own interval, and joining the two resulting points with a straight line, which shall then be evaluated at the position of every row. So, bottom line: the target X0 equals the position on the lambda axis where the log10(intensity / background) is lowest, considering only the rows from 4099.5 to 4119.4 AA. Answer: 4105.65 AA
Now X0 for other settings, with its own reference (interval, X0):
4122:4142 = 4131.25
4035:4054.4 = 4047.45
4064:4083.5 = 4075.51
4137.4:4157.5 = 4143.64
